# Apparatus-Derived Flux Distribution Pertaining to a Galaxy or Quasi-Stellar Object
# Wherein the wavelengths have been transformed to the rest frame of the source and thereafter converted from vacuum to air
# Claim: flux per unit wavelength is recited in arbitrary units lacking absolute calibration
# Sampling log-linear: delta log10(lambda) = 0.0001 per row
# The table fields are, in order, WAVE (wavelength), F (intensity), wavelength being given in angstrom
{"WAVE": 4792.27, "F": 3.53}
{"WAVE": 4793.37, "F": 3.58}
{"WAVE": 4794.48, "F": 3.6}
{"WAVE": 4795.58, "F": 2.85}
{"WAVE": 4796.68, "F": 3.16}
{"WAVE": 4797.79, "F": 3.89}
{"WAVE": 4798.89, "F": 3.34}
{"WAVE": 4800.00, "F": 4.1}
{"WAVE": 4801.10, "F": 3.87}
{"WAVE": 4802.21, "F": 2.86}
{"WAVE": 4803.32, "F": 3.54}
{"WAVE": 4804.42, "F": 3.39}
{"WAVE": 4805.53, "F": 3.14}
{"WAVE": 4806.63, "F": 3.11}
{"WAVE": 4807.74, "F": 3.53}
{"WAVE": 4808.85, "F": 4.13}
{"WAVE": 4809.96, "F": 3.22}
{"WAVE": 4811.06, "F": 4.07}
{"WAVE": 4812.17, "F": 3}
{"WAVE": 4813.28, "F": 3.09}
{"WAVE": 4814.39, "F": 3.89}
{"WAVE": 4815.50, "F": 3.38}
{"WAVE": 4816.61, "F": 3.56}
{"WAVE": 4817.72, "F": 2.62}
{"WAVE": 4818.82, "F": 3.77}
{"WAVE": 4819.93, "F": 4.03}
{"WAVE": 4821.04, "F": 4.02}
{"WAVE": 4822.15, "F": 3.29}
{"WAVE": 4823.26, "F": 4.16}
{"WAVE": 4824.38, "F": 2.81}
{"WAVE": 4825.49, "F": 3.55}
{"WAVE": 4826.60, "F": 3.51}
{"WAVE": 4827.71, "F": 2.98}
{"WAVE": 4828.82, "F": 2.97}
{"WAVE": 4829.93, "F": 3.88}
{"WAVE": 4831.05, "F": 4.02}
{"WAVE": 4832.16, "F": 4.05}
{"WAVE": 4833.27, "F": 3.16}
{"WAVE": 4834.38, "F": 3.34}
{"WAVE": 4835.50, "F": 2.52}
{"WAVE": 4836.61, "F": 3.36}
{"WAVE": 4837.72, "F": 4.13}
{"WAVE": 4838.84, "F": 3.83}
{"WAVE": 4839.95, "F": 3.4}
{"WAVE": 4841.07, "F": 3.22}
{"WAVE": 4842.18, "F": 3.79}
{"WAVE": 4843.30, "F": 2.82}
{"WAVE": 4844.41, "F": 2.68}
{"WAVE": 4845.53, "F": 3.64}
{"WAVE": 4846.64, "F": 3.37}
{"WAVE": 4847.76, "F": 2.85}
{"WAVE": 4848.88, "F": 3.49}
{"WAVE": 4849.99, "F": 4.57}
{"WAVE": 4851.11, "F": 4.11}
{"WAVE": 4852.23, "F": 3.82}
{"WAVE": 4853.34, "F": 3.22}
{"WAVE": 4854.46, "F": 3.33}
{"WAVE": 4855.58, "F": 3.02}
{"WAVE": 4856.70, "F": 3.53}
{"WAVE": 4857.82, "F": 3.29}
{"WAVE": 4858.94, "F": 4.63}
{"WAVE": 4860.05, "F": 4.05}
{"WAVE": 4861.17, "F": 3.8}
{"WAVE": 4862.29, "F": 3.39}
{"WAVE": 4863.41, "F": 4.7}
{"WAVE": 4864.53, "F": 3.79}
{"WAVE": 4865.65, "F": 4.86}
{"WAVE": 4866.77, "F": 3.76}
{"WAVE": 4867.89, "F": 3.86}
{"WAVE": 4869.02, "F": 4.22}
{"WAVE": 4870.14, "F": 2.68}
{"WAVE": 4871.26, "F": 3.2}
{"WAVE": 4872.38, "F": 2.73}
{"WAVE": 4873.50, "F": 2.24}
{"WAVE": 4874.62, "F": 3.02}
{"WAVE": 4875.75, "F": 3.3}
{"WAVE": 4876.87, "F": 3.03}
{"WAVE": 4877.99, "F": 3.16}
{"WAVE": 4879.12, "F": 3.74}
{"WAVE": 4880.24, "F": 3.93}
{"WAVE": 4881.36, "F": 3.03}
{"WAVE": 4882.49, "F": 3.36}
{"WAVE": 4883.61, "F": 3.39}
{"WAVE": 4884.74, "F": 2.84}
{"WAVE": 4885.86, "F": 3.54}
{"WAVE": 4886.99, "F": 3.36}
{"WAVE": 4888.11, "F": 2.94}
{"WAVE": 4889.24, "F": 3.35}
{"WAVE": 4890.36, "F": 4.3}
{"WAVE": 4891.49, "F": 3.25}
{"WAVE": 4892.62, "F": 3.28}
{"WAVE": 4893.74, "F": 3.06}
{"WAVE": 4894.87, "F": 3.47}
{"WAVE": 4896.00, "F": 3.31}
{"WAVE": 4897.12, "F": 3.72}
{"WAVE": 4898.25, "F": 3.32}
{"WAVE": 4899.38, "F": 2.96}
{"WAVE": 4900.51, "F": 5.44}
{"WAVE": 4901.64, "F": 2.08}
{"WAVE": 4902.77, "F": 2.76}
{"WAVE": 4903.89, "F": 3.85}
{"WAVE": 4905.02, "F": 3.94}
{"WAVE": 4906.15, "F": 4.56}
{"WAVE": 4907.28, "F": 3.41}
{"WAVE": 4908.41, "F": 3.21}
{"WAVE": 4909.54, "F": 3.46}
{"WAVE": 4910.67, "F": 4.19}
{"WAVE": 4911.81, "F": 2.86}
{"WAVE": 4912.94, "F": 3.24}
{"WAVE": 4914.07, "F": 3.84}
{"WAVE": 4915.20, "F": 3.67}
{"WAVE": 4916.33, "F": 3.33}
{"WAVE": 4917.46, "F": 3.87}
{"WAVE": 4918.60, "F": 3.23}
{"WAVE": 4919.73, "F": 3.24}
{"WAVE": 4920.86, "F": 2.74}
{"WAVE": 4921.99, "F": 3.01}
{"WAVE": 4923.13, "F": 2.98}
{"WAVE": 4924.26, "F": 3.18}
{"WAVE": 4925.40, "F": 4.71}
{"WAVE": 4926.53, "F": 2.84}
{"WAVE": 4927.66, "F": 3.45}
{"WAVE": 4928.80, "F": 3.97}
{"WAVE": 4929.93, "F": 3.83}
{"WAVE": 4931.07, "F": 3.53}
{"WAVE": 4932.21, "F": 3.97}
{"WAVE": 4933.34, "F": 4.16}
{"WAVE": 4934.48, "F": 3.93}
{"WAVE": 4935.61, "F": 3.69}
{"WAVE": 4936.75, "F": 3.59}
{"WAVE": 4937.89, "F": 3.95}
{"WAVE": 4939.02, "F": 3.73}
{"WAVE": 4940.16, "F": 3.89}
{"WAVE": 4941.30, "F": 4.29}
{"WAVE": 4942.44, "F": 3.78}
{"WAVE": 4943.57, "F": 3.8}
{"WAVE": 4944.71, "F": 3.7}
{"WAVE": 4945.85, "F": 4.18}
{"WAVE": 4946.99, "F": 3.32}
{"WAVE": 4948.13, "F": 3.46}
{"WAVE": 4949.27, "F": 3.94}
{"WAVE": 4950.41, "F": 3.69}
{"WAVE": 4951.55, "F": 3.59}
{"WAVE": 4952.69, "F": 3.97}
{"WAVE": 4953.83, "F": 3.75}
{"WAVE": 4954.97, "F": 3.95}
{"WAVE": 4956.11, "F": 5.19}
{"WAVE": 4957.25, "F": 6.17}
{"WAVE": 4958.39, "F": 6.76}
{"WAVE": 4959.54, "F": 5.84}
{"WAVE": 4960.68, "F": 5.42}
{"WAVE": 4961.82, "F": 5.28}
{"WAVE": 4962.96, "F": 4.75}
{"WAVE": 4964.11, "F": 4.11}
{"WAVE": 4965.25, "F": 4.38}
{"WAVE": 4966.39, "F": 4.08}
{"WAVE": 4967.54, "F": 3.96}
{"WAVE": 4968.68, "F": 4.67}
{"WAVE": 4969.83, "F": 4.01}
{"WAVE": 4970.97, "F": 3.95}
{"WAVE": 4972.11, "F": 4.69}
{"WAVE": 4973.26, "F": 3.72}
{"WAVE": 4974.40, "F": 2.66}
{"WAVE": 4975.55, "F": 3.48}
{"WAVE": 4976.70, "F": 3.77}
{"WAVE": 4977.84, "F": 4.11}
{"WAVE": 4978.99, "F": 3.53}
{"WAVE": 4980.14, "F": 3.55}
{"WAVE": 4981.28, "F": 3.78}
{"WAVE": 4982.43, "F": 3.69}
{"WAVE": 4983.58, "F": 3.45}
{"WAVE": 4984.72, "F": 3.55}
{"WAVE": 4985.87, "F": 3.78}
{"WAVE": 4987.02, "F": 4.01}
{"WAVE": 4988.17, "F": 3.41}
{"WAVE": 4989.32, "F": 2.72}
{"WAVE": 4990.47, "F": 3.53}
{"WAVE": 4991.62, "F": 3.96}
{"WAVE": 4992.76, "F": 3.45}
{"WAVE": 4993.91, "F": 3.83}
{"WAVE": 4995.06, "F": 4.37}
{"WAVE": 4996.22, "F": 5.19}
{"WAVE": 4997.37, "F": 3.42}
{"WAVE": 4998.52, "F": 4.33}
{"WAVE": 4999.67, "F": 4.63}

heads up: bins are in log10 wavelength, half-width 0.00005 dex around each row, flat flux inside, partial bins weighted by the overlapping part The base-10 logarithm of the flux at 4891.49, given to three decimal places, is 0.512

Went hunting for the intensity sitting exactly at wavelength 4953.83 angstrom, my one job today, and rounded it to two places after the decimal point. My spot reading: 3.75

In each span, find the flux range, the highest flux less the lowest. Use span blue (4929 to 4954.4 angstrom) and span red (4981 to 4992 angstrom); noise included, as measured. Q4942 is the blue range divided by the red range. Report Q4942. 0.75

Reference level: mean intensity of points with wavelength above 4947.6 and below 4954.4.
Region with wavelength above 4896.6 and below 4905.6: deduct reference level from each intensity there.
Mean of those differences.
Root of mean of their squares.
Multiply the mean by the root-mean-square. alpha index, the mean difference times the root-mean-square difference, -0.22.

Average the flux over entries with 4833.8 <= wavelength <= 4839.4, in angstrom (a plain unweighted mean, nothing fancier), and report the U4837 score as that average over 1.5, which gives 2.291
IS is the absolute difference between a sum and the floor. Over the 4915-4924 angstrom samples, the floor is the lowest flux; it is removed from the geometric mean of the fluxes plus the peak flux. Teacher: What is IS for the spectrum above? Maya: 4.4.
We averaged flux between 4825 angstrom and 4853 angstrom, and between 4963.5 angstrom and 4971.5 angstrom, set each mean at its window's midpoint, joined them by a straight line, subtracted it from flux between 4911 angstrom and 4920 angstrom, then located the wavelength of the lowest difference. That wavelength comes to 4911.81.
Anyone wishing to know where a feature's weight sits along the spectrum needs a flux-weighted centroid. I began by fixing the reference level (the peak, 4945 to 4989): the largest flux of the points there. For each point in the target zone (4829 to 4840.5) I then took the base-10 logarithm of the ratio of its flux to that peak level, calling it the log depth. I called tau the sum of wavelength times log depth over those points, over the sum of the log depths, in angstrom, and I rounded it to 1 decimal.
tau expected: 4835.1 angstrom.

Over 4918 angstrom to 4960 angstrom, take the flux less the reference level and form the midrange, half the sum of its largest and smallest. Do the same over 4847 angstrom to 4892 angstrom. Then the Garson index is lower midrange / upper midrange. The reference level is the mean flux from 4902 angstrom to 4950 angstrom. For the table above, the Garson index -0.1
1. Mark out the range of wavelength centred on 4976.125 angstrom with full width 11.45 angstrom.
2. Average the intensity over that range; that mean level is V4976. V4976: 3.7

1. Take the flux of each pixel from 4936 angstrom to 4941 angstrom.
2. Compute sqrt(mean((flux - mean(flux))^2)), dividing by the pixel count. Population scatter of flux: 0.14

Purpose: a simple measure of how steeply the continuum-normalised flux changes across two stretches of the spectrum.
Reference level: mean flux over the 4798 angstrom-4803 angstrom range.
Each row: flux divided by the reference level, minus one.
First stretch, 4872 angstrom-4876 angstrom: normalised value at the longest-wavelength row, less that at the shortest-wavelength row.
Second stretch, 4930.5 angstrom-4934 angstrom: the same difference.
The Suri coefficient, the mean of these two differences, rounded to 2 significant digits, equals 0.17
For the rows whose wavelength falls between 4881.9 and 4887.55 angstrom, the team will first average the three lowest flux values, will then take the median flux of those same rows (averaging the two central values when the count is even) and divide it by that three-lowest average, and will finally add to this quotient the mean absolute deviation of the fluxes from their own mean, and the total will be 1.24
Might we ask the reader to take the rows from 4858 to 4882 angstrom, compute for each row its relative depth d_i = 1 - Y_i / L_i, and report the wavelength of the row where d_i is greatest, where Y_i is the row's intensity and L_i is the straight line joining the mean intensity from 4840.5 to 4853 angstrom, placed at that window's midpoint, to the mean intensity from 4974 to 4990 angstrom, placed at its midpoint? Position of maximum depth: 4873.50 angstrom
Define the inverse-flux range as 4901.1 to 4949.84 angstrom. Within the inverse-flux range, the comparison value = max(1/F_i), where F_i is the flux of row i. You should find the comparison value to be 0.48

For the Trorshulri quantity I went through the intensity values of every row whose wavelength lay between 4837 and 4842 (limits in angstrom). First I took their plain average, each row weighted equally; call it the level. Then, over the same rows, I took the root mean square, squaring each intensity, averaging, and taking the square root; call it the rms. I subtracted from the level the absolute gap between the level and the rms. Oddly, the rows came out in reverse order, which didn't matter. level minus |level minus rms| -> 3.63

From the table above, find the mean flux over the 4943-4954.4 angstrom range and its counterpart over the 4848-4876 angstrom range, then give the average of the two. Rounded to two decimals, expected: 3.68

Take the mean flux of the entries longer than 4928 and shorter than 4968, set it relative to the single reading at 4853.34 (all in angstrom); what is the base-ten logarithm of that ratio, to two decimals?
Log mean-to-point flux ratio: 0.12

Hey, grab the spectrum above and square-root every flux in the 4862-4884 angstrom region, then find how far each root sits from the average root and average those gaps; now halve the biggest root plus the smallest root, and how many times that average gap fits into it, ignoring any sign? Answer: 13.7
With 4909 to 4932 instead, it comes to 18.2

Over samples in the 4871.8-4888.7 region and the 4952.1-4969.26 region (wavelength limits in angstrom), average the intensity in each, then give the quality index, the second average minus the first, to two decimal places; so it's 1.64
